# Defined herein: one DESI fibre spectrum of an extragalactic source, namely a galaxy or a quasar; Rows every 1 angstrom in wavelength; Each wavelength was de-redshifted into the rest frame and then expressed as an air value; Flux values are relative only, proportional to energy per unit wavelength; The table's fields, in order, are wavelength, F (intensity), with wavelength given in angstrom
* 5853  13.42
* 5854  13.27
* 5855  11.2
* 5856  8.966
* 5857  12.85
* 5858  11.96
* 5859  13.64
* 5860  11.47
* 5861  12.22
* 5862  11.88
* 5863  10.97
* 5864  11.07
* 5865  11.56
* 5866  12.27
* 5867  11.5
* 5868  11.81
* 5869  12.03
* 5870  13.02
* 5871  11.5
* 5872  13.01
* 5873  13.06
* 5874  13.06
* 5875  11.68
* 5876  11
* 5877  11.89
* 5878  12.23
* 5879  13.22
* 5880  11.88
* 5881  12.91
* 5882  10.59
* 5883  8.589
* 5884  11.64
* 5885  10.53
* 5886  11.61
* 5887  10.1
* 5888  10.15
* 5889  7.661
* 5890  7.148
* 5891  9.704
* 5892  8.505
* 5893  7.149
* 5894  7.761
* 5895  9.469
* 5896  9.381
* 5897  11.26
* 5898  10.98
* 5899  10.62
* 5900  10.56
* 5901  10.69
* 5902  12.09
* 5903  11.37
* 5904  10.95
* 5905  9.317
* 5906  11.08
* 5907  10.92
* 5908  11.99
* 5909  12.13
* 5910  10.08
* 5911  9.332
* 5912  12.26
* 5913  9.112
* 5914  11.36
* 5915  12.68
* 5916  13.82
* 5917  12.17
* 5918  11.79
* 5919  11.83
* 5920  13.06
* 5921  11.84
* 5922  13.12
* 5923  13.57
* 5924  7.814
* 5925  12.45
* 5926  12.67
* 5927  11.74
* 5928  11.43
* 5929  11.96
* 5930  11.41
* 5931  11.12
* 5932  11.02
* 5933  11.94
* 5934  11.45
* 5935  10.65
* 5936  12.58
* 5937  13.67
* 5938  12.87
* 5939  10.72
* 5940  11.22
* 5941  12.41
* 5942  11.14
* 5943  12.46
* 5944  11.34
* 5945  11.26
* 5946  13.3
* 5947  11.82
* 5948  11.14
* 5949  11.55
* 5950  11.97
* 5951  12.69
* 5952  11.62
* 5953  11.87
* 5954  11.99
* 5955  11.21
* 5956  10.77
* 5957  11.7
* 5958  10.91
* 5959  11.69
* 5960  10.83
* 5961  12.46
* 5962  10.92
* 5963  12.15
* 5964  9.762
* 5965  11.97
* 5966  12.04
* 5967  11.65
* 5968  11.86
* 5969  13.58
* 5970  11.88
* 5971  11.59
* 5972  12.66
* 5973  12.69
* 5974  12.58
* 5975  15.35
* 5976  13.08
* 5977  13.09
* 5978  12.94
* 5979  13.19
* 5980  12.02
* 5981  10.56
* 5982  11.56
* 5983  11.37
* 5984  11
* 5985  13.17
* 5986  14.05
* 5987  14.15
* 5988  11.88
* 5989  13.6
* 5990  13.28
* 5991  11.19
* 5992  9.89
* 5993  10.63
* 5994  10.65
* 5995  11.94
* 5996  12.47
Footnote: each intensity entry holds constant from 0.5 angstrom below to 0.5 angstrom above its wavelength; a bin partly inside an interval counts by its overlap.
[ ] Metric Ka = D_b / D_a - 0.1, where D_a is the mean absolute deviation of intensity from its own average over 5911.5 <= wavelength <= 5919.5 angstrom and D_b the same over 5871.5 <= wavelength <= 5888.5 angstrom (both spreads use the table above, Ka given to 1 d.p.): 1.1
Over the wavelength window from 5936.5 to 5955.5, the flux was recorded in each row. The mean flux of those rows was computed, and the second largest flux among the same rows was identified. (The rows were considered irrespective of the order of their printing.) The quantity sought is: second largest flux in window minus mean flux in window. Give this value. 1.4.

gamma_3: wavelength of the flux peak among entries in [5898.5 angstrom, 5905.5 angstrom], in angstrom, 5902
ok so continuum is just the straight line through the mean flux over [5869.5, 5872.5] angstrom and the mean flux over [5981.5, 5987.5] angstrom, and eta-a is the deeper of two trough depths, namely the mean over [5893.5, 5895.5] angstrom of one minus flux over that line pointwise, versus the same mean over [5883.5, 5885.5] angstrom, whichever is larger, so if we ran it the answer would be 0.312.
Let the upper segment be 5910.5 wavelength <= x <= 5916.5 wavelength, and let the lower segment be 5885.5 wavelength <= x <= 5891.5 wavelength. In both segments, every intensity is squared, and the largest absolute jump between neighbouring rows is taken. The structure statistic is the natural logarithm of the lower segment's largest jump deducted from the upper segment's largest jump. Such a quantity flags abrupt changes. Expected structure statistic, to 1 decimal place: 3.1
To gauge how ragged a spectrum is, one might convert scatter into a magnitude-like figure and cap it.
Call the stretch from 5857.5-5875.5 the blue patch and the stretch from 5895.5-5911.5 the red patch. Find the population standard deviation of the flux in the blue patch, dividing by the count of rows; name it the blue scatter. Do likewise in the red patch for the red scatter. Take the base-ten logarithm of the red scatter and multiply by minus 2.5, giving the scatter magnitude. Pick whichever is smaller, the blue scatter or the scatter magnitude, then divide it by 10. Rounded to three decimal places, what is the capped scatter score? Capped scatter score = 0.013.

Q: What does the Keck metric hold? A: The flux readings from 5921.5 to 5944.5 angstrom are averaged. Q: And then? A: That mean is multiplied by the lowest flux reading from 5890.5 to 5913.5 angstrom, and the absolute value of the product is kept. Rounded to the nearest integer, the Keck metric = 84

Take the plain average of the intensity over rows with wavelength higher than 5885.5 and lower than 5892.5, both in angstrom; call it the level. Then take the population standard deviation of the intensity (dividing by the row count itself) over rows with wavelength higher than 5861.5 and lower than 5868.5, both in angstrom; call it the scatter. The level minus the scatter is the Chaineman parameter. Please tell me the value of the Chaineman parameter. 8.8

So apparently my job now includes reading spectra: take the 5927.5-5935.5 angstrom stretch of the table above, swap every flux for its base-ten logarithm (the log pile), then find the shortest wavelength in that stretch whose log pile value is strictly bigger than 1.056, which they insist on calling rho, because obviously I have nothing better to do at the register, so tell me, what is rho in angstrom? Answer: 5928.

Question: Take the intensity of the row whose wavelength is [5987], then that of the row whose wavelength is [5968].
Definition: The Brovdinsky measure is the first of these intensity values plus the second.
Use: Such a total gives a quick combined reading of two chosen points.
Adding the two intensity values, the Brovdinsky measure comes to 26.0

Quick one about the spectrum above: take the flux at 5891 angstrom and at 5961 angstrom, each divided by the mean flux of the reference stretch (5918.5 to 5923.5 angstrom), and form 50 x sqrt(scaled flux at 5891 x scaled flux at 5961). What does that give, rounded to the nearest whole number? 43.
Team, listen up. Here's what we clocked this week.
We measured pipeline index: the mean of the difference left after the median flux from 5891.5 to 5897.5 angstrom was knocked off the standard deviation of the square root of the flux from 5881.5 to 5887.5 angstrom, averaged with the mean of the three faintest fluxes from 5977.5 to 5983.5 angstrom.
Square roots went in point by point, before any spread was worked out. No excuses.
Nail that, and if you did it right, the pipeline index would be 1.2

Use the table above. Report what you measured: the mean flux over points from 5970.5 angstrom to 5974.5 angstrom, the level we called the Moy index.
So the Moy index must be 12.4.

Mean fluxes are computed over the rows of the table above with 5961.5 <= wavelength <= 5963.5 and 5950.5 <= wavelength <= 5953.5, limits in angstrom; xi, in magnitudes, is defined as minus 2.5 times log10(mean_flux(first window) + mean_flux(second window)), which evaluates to -3.43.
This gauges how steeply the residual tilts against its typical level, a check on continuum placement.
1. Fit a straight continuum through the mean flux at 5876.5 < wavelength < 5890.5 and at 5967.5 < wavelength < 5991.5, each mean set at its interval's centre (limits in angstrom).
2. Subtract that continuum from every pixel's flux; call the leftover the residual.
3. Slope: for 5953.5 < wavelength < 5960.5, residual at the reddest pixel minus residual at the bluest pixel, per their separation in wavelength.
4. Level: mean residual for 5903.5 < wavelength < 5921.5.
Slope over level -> -1.5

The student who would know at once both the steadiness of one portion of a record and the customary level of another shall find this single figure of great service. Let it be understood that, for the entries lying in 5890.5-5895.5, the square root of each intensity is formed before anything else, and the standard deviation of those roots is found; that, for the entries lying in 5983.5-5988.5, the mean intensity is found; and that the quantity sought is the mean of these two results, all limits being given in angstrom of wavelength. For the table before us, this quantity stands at 6.5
